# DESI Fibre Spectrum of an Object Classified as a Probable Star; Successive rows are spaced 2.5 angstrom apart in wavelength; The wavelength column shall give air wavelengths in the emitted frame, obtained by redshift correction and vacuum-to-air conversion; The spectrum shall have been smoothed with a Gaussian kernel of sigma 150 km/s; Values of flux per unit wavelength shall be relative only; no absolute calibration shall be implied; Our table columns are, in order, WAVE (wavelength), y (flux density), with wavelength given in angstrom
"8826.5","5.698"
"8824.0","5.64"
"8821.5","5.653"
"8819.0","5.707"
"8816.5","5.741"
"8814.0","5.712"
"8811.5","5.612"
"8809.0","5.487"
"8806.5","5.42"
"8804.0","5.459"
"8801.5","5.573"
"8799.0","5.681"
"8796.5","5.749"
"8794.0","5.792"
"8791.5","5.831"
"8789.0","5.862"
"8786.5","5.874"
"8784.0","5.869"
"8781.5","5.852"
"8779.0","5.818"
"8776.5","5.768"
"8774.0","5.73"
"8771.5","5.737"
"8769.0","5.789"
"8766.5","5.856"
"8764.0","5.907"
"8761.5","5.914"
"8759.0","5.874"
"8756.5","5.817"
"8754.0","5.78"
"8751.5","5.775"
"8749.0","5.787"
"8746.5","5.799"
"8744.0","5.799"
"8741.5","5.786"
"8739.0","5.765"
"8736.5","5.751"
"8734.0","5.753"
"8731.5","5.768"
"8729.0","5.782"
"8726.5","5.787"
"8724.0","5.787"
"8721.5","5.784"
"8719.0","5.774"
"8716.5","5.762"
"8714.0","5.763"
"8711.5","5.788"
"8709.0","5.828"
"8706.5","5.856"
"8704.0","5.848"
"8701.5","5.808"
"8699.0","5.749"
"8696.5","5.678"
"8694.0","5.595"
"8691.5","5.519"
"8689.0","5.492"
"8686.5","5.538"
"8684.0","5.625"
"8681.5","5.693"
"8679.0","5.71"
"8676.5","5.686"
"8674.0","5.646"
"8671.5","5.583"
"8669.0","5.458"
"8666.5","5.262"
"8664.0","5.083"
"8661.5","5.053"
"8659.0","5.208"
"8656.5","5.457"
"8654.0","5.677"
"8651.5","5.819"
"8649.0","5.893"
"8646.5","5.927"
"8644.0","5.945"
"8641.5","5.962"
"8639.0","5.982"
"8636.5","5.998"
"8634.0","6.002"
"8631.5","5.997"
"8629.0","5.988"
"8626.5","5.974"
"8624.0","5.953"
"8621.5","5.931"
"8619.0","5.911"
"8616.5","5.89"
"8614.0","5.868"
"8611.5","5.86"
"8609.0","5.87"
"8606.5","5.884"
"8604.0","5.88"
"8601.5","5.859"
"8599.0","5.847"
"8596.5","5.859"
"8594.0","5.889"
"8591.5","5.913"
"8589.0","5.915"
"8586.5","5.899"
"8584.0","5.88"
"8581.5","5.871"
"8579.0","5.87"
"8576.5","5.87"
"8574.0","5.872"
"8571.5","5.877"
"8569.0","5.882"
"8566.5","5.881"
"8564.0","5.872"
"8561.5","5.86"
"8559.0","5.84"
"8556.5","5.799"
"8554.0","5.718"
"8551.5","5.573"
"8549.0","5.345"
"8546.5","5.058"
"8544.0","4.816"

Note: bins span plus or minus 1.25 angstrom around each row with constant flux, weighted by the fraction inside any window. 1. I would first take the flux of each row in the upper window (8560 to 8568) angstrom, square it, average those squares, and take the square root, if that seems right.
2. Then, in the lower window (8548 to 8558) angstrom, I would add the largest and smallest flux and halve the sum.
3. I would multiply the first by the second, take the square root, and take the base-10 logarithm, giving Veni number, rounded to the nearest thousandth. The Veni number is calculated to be 0.757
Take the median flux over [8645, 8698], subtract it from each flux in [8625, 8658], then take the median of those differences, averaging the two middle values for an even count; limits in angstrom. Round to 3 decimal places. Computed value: 0.367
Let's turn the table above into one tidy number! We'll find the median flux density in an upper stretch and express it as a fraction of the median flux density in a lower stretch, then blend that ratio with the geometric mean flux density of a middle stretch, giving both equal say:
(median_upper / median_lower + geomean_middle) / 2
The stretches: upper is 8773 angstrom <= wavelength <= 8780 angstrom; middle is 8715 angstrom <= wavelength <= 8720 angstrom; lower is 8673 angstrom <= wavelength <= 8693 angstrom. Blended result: 3.40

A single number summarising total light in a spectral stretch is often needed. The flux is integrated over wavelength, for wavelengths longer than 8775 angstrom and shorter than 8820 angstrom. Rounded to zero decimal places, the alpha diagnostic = 257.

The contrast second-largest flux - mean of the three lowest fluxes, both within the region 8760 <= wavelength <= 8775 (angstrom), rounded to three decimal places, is 0.155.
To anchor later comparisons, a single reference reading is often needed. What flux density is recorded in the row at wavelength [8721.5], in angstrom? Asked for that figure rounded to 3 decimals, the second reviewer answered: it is 5.784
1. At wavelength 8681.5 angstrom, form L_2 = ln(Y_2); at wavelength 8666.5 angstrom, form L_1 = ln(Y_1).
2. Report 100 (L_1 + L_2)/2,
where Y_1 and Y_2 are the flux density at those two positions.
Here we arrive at 170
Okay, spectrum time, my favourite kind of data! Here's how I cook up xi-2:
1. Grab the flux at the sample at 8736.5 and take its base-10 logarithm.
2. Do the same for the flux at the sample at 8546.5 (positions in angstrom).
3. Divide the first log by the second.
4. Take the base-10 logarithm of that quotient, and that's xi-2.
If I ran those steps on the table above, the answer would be 0.033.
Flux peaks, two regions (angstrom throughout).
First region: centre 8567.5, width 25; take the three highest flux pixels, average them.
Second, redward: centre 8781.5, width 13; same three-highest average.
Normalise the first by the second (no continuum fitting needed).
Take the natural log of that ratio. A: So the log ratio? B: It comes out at 0.00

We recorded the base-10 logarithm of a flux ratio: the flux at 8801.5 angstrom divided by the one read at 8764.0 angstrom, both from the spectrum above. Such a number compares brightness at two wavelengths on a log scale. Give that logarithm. -0.025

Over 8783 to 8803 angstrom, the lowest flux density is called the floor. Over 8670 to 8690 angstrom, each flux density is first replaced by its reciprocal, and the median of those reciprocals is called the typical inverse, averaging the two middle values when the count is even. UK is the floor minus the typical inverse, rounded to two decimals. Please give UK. 5.40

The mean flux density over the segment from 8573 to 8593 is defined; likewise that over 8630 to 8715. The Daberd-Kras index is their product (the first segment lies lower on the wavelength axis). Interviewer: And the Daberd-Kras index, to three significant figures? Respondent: 33.4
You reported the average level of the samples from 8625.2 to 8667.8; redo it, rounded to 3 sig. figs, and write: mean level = 5.72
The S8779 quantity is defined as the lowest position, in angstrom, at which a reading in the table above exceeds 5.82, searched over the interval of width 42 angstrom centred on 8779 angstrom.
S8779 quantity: 8759.0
